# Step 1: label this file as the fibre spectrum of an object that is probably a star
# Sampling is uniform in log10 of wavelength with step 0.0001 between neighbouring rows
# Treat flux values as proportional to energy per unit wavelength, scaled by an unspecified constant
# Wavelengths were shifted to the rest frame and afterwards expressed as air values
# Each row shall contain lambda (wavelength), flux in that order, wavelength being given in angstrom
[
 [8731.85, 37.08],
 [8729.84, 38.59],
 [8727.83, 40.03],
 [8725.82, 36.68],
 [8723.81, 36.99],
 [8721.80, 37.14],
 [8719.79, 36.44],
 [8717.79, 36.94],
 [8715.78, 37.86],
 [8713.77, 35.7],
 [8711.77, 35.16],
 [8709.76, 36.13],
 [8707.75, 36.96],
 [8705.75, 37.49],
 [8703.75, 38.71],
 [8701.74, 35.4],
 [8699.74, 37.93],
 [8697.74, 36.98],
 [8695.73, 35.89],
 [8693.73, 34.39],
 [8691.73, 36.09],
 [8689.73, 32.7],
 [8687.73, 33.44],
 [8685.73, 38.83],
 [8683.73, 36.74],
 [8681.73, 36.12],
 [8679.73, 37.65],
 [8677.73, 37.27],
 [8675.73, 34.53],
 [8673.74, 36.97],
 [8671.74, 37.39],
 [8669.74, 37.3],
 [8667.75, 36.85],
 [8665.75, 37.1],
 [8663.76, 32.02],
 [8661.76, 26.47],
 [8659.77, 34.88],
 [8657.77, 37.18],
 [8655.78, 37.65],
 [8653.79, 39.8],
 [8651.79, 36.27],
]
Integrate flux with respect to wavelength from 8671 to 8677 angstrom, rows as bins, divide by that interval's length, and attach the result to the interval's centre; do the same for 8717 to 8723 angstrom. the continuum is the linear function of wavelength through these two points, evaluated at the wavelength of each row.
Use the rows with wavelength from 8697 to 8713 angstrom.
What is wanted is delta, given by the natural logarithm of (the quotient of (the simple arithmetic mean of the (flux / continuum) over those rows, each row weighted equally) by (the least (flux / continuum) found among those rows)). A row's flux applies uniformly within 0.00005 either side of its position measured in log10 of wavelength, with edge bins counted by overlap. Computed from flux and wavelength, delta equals 0.05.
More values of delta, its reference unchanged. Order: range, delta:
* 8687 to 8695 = 0.04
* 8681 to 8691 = 0.09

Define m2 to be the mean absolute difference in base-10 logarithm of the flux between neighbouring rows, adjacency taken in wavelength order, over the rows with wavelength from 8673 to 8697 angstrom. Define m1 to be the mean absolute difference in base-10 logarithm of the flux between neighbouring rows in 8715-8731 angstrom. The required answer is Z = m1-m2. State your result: -0.013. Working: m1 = 0.012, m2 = 0.0249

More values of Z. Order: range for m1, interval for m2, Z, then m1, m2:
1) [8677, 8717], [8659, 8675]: -0.020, 0.020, 0.0401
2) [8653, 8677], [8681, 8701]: 0.010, 0.033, 0.0236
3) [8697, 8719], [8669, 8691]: -0.003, 0.016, 0.0197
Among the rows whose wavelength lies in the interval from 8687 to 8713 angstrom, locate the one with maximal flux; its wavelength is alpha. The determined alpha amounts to 8703.75 angstrom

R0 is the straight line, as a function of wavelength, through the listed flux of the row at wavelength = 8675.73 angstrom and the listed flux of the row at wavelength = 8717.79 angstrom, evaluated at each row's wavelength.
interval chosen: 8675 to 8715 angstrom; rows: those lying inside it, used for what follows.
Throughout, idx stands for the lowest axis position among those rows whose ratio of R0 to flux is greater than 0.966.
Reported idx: 8675.73 angstrom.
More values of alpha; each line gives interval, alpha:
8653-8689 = 8653.79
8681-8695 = 8685.73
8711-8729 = 8727.83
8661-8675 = 8671.74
